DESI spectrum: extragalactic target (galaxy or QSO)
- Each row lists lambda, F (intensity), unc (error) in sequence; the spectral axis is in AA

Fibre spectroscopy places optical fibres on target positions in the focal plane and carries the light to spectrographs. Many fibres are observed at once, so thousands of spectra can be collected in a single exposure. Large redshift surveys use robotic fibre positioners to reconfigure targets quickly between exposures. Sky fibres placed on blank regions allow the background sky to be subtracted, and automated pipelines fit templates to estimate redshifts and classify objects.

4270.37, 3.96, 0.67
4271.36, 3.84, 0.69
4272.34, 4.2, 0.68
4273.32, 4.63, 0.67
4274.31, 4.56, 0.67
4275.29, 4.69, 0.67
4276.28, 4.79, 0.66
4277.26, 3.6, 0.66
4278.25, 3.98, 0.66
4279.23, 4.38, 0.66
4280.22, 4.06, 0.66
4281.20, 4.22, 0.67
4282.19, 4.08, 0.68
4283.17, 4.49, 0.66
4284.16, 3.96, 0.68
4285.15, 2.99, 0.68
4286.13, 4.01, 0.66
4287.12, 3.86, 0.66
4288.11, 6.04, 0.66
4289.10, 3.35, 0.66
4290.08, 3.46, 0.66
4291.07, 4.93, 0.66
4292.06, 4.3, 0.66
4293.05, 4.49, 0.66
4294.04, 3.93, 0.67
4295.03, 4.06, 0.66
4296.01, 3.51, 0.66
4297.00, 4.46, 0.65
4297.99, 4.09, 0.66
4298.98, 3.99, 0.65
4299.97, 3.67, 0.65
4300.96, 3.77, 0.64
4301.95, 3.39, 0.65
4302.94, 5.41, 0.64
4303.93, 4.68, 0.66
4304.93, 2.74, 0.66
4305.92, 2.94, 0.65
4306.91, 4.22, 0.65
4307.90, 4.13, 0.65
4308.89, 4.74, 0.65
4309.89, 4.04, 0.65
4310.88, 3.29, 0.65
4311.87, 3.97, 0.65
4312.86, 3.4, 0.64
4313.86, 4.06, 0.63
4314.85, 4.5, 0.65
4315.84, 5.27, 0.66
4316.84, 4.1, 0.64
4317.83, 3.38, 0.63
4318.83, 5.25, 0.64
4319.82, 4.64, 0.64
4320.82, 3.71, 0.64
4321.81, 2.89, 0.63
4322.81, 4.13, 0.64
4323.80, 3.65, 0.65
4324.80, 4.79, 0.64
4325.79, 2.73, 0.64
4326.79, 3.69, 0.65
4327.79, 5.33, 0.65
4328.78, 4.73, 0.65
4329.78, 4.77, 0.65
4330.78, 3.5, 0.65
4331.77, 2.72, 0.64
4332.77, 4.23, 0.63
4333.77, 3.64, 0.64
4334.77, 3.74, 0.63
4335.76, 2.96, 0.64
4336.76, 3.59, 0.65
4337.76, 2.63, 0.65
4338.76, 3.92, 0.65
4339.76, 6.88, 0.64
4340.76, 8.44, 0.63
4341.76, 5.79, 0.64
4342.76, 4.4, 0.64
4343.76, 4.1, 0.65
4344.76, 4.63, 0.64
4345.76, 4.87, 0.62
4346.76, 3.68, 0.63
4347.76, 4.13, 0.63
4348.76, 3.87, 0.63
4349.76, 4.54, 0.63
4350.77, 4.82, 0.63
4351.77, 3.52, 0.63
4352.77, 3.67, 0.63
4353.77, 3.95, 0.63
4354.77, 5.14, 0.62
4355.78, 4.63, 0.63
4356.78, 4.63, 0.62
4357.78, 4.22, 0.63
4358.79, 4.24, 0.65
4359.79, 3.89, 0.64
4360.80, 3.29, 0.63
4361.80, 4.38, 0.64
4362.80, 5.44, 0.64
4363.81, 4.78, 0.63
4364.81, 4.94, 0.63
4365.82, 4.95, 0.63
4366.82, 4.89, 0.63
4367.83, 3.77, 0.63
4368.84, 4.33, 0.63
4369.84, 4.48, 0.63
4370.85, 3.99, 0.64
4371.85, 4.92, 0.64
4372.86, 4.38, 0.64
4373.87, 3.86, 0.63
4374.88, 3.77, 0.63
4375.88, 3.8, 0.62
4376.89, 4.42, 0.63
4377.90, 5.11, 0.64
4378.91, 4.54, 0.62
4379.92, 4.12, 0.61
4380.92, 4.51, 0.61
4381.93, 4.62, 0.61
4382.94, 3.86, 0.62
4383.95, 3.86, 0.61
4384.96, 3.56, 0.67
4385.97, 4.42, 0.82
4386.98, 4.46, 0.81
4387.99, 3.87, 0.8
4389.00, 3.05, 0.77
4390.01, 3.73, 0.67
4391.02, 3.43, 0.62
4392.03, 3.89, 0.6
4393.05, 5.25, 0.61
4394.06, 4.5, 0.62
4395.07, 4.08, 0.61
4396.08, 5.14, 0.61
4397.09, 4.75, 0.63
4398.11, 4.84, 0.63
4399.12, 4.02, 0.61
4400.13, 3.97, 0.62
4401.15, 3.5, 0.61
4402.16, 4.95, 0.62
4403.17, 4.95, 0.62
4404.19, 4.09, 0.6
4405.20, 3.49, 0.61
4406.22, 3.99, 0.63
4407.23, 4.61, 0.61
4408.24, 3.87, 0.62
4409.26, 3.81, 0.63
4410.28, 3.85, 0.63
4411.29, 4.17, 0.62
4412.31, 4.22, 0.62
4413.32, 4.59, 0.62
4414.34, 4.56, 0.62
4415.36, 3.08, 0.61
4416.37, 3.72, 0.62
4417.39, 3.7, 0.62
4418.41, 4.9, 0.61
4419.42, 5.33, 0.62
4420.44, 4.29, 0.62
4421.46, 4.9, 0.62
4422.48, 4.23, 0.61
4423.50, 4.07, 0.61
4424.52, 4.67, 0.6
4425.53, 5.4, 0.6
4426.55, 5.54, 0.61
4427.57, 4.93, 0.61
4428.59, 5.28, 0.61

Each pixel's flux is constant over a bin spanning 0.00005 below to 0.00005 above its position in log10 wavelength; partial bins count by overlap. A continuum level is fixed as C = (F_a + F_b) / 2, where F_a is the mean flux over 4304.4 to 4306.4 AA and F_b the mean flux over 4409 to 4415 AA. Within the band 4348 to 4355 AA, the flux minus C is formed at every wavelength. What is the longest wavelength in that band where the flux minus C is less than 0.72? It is 4353.77 AA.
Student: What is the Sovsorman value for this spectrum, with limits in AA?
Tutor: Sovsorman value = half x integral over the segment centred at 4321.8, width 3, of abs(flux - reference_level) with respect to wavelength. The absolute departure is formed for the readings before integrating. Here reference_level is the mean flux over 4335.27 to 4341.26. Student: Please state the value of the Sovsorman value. 1.7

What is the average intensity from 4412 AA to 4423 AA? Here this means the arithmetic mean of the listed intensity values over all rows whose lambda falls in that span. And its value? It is 4.32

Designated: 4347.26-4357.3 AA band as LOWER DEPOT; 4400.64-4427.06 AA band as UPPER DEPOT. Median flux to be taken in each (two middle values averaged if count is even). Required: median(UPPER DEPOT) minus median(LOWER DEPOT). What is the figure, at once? -0.1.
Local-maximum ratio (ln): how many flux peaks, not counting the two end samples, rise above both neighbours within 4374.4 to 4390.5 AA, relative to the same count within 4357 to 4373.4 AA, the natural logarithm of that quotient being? -0.51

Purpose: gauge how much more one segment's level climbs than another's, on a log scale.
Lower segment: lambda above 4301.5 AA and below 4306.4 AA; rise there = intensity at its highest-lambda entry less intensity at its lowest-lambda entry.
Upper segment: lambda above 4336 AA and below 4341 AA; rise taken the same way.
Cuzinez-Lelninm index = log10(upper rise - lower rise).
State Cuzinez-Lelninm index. 0.72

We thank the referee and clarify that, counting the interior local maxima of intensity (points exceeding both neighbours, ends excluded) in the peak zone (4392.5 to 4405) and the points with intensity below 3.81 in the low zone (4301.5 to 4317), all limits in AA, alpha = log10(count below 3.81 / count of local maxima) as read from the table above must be 0.40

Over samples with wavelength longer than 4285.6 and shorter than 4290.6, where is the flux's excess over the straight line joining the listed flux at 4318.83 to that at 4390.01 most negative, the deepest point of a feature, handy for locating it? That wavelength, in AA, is 4289.10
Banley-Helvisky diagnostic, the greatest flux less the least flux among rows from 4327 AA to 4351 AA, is 5.8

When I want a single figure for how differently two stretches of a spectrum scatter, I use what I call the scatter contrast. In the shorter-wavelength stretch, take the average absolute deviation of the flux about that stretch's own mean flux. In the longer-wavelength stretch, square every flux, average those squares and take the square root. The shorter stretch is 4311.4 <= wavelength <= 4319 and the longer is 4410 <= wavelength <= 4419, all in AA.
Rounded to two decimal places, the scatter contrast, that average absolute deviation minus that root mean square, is -3.55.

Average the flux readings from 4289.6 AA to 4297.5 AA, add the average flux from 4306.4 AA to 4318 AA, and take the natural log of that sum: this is 2.11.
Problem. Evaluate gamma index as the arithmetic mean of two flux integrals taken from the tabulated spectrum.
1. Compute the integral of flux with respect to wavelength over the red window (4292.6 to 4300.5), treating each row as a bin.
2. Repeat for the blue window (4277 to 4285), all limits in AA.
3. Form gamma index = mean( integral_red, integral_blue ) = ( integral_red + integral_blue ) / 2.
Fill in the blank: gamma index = 32.1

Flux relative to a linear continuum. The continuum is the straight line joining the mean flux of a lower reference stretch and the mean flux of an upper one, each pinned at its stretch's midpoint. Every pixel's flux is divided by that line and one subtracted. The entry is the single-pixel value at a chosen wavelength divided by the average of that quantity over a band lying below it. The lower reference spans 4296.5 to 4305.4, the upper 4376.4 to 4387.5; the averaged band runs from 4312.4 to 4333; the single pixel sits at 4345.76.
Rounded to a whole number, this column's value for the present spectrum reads -22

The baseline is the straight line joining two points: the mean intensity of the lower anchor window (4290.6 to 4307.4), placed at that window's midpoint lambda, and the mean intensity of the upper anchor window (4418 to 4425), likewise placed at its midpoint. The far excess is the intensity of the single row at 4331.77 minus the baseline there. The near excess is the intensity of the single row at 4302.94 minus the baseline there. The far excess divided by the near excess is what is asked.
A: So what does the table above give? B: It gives -1.1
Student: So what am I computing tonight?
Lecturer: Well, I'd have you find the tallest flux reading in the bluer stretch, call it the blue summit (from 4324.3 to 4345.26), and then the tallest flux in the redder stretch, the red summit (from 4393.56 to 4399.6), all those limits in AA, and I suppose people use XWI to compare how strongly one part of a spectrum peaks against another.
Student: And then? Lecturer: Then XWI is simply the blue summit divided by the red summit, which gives 1.6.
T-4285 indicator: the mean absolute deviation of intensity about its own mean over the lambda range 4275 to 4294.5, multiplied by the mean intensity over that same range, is 2.0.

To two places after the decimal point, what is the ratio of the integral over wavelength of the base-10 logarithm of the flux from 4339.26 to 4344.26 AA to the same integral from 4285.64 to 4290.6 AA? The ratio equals 1.26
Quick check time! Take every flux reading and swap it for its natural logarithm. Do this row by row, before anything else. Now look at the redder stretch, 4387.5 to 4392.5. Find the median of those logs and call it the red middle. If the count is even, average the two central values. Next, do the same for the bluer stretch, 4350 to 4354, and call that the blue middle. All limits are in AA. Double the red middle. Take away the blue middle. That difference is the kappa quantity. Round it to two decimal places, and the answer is 1.30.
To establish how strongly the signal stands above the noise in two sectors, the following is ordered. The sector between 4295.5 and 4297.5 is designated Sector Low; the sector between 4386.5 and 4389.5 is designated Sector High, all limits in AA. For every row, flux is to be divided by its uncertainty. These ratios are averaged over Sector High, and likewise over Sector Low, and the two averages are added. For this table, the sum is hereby 10.9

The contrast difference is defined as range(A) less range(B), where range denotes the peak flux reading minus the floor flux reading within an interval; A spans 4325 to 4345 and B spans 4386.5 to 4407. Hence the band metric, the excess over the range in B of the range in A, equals 3.6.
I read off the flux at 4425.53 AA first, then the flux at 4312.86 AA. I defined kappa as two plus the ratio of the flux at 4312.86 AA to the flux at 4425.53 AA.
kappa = 2.63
